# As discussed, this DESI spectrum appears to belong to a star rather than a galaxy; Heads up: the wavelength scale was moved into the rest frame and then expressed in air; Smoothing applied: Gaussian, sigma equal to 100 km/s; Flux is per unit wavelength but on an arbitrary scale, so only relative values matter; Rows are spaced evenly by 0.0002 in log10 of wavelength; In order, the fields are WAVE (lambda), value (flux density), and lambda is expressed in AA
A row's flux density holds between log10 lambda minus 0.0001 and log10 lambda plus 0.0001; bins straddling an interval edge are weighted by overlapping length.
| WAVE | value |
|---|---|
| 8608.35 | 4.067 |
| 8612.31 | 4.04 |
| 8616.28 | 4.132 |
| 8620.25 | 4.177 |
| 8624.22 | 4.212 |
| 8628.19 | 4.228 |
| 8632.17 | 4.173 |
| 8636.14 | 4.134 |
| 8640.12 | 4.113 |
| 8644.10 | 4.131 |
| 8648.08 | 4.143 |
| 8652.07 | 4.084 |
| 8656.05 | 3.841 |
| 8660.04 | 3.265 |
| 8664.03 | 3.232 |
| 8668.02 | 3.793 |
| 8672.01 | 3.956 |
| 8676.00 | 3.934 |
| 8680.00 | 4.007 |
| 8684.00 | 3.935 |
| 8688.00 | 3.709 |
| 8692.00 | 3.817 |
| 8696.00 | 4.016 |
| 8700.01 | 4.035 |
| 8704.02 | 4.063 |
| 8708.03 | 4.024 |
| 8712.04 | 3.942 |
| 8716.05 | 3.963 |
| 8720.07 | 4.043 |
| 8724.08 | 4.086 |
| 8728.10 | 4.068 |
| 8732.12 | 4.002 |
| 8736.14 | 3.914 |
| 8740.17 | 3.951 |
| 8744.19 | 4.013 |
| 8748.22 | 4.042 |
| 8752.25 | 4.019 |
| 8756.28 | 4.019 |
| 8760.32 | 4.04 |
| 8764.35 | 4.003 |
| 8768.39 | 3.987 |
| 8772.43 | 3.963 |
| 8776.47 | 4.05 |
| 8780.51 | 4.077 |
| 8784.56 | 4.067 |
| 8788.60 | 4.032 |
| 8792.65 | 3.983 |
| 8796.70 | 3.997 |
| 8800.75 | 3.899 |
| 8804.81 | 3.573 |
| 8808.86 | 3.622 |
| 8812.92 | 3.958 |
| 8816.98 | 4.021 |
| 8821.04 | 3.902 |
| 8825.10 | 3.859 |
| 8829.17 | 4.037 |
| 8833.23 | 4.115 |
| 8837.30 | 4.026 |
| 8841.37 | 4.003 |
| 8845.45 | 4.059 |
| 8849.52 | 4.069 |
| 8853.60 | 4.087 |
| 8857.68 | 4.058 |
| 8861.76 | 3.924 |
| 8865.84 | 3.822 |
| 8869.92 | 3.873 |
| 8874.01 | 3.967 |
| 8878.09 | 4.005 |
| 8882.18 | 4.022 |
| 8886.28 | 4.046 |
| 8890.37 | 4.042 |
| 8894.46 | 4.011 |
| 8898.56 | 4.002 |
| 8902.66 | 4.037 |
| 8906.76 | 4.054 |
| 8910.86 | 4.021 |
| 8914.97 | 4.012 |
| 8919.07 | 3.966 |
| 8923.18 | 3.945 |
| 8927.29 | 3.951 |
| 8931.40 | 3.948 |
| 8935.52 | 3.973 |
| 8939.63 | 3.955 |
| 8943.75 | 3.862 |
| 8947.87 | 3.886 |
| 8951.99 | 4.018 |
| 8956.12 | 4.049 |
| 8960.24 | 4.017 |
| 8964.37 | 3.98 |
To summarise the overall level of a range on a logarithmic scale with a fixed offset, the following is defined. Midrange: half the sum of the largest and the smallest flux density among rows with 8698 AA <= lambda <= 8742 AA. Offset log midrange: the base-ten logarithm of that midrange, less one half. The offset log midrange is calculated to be 0.102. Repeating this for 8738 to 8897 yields 0.085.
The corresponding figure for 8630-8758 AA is 0.068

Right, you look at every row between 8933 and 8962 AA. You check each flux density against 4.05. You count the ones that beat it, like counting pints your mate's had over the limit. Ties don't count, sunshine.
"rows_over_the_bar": 0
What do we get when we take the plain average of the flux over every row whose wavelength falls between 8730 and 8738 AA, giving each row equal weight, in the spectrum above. 3.96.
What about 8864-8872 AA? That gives 3.85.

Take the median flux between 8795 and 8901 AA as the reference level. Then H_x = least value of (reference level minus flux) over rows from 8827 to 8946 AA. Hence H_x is -0.11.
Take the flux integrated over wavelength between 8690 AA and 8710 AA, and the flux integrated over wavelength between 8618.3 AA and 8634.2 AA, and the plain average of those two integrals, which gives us 73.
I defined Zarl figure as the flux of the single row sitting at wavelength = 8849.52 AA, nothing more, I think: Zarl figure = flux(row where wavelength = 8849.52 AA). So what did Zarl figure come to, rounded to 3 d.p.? 4.069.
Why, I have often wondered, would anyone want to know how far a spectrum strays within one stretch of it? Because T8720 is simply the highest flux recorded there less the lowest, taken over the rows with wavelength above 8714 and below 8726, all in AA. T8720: 0.12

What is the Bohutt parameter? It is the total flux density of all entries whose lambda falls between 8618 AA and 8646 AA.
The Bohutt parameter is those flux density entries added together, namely 29.2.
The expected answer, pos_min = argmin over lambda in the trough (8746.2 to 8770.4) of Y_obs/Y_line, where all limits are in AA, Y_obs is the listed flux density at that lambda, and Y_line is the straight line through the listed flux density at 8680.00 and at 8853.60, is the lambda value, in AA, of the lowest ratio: 8768.39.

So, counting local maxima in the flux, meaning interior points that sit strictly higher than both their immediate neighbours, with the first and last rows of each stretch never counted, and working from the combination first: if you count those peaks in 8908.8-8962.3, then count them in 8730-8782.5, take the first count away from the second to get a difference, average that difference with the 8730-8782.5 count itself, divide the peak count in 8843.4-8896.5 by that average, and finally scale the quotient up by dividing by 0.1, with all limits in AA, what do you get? 40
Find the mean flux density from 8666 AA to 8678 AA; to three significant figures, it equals 3.89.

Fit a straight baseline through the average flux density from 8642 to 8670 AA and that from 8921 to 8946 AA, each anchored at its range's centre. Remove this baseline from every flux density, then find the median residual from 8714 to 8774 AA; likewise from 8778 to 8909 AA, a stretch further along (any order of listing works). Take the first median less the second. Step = 0.060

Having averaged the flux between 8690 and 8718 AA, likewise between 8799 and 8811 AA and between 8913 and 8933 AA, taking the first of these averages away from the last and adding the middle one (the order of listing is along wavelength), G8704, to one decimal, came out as 3.7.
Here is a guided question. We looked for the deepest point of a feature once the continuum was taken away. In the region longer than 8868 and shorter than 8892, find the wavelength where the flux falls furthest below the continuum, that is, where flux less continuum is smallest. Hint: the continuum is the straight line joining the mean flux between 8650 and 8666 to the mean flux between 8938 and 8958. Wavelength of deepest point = 8869.92 AA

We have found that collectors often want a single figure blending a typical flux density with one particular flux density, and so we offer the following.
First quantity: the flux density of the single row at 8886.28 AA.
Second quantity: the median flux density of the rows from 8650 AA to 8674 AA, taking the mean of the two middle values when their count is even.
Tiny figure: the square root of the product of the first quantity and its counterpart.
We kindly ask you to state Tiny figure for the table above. 3.93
